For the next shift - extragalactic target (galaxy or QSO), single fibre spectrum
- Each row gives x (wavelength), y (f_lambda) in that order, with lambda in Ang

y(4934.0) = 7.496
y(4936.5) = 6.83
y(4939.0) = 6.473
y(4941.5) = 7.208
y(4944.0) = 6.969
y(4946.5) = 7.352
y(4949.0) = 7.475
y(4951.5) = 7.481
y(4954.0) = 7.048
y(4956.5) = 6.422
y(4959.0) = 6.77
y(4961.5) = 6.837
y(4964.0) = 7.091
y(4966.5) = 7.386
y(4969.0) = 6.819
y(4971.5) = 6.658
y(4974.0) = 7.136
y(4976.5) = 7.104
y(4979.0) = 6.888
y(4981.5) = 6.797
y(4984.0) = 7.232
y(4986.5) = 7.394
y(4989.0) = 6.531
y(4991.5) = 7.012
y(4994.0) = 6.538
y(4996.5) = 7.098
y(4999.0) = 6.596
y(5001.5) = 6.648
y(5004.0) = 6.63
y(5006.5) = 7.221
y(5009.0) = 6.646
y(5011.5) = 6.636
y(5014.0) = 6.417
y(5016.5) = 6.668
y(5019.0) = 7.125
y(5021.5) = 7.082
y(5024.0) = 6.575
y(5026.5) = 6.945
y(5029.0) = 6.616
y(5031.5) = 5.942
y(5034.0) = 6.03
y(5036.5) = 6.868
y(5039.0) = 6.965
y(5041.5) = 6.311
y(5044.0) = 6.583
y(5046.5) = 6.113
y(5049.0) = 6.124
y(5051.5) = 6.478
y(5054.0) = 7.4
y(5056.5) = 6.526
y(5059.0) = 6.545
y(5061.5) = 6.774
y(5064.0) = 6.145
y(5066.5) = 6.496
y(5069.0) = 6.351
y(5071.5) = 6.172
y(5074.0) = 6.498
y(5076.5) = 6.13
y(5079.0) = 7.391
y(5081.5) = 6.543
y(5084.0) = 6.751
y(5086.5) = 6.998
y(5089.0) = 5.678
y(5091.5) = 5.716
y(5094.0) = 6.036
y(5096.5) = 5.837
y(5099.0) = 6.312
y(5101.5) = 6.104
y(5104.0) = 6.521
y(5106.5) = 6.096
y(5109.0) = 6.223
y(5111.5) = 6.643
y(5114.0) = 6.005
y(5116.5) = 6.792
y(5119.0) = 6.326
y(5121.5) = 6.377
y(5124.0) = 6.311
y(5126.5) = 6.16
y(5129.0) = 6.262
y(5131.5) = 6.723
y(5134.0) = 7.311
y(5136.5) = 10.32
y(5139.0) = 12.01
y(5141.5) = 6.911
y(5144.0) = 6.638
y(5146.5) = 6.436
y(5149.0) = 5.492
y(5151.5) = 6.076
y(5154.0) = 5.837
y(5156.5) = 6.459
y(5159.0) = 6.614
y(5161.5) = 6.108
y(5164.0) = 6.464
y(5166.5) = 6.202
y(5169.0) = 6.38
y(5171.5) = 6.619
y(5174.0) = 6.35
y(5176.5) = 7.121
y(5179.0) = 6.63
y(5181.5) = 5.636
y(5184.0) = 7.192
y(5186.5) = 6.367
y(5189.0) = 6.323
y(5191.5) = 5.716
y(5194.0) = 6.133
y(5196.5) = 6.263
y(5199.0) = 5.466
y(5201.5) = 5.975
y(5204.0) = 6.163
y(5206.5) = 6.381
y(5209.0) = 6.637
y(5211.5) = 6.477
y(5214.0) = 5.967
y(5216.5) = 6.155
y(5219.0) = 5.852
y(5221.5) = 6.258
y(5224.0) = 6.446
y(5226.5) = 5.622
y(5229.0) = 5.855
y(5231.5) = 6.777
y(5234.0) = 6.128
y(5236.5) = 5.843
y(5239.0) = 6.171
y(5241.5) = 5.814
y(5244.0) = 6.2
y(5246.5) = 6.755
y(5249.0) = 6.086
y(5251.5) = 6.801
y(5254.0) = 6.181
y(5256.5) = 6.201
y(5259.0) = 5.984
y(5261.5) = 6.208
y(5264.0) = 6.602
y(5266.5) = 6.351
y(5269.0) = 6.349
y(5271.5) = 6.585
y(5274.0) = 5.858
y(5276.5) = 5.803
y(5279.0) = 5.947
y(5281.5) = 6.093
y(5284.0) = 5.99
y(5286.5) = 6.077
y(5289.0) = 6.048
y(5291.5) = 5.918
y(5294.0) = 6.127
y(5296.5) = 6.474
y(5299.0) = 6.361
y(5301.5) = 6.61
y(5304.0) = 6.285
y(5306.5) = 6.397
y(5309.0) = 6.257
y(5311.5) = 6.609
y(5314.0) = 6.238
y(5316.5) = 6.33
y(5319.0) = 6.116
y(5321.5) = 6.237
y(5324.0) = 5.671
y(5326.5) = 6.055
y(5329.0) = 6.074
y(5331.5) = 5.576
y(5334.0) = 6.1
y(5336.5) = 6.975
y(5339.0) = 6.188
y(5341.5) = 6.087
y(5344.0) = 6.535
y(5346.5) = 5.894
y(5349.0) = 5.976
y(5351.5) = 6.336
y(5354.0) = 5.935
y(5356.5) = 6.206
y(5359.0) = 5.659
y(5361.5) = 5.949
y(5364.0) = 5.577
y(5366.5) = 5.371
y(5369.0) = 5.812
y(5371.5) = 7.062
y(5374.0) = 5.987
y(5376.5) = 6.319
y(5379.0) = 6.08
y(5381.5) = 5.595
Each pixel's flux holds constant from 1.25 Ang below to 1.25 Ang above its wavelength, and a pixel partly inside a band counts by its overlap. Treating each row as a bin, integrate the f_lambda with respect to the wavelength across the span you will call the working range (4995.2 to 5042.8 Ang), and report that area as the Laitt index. 318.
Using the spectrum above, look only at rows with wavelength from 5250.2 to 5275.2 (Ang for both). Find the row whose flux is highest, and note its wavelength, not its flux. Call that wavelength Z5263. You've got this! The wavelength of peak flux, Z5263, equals 5251.5 Ang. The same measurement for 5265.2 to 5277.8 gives 5271.5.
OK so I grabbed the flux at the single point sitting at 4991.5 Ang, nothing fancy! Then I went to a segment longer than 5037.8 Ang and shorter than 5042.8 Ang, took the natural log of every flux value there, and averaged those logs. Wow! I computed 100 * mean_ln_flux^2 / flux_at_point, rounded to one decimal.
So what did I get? 51.0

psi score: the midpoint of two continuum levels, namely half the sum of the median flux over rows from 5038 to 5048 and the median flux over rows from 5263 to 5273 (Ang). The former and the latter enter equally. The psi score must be 6.46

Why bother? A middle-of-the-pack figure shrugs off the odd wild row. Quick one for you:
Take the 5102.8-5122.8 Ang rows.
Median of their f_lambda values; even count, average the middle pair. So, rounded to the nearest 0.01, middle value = 6.35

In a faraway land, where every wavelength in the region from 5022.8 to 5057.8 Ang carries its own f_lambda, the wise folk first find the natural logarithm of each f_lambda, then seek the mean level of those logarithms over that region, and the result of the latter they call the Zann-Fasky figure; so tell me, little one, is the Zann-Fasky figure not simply 1.88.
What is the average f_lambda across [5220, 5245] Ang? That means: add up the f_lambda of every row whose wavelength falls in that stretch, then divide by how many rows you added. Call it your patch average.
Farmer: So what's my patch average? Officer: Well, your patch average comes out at 6.11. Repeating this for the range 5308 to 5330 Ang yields 6.18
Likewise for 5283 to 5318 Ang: 6.27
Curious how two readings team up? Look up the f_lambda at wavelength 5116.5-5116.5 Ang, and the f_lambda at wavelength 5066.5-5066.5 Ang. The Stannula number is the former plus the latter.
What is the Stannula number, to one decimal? 13.3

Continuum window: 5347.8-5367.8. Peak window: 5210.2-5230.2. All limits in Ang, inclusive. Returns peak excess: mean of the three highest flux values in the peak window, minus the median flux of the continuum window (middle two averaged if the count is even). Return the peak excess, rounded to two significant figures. 0.45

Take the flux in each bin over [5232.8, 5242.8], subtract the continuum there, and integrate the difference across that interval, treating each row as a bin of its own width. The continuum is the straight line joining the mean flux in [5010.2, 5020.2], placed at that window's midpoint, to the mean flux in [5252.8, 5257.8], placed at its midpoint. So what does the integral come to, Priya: -2.4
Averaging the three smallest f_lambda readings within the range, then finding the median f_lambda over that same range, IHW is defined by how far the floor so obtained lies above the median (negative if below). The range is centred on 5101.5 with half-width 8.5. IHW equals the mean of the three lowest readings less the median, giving -0.11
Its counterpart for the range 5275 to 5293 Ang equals -0.10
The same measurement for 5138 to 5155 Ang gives -0.63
